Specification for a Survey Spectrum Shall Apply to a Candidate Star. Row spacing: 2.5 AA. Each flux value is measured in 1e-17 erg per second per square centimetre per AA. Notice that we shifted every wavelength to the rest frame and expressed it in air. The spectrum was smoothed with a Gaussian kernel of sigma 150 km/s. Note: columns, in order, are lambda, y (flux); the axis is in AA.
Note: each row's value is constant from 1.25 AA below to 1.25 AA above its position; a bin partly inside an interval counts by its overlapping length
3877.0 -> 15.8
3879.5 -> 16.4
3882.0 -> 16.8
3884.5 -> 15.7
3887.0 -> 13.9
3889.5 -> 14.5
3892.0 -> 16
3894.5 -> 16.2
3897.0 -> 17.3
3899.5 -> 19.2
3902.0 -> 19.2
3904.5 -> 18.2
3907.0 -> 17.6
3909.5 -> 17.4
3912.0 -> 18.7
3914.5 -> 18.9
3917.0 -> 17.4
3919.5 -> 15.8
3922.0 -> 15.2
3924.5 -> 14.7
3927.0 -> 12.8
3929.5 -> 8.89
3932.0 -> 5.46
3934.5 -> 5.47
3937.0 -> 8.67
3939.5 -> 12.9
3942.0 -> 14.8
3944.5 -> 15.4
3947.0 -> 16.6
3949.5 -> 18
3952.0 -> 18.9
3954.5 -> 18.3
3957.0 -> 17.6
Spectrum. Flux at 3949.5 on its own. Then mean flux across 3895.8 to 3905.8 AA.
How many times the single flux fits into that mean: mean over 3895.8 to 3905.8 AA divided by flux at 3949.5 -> 1.03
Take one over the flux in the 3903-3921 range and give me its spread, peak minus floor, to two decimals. 0.01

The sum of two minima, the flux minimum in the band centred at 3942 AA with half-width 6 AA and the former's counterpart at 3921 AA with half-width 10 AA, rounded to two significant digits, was 18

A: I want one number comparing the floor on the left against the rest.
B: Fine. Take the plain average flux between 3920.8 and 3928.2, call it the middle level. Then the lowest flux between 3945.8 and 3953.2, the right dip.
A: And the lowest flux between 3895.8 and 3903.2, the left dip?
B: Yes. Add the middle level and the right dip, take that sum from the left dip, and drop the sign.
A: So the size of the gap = 14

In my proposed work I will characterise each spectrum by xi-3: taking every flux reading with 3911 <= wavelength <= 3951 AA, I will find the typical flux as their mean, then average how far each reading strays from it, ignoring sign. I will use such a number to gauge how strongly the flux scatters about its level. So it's 3.5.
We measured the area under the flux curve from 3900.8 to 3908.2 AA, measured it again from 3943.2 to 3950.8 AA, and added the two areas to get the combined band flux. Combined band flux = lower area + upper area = 262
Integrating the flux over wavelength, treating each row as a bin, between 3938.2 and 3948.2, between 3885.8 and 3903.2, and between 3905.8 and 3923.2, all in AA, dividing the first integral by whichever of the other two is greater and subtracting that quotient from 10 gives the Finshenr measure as 9.5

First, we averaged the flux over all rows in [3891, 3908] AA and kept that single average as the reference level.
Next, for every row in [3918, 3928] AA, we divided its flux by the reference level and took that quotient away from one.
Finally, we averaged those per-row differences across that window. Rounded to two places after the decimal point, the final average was 0.17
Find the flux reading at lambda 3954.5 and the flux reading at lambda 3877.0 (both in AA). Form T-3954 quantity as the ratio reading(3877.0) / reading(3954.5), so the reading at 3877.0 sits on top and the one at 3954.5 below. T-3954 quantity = 0.86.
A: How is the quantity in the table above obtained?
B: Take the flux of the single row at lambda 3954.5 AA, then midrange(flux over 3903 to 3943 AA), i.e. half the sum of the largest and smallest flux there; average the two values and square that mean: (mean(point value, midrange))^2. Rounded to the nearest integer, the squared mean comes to 232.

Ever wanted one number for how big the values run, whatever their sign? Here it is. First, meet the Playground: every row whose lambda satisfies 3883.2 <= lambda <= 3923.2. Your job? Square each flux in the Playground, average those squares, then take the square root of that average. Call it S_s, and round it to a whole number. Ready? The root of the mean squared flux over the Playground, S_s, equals 17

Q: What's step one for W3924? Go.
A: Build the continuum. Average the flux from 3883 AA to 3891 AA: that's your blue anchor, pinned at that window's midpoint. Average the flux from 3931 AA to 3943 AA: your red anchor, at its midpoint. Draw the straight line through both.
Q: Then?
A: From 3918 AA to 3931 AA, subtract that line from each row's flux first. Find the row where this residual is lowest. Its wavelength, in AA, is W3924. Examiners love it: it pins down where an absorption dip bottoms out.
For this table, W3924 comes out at 3929.5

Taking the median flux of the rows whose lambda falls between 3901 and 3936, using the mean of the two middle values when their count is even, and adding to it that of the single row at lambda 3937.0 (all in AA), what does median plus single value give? 25.3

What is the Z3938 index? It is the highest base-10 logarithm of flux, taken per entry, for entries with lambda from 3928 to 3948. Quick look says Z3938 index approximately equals 1.22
